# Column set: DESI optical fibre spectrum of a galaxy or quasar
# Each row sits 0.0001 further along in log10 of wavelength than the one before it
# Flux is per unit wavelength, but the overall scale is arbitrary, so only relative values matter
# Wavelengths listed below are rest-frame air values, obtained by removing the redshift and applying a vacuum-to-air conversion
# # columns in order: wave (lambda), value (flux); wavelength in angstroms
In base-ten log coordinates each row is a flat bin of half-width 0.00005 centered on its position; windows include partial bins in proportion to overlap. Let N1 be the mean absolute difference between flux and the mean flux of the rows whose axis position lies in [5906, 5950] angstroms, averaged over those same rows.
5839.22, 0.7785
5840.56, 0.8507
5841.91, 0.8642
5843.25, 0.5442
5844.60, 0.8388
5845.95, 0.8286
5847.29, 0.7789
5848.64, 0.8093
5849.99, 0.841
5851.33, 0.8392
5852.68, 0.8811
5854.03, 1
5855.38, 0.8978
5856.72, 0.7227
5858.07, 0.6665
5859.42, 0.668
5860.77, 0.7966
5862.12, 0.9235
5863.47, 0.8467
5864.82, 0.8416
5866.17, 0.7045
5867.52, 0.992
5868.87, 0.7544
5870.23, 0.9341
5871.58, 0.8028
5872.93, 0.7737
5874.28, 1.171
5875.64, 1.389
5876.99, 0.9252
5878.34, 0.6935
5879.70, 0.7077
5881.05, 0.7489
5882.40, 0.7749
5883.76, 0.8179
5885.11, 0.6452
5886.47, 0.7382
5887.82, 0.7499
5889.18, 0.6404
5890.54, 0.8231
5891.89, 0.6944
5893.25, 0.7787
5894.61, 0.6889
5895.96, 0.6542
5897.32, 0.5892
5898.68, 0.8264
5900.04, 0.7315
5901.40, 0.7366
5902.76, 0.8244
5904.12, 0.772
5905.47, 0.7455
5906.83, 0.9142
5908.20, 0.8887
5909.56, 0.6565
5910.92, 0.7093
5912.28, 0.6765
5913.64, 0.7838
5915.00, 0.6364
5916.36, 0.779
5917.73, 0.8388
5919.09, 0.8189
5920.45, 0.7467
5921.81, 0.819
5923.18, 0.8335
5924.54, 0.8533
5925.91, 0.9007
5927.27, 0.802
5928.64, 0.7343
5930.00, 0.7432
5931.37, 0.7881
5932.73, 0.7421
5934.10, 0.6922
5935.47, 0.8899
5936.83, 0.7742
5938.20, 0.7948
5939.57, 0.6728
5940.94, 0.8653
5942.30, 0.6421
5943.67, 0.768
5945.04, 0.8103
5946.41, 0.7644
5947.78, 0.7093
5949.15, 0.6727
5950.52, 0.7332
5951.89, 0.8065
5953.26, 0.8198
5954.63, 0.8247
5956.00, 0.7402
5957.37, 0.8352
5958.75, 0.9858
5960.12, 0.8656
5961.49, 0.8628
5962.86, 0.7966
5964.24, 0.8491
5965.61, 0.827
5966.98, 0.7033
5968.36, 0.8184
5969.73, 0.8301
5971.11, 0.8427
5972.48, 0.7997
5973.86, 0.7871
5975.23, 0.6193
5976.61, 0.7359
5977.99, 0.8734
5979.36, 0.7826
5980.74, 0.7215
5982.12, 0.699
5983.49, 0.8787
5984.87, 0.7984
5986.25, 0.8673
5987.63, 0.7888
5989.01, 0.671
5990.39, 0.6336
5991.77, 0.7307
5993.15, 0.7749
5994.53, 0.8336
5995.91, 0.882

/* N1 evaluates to 0.064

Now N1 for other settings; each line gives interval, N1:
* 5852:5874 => 0.089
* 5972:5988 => 0.057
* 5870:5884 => 0.160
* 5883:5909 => 0.068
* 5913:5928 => 0.047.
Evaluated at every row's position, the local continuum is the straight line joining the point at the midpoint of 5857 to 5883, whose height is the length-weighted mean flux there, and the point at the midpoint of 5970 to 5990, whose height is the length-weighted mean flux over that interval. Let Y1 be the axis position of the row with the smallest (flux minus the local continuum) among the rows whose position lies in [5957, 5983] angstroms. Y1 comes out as 5975.23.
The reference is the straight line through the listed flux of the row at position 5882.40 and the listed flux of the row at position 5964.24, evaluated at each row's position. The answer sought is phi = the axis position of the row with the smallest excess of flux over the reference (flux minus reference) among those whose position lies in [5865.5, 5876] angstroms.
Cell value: 5866.17 angstroms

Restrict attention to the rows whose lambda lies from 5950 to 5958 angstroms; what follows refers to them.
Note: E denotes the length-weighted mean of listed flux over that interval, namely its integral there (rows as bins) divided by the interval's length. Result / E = 0.795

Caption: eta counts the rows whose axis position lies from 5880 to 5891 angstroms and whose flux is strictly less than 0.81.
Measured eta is 6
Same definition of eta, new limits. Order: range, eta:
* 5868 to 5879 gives 4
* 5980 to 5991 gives 6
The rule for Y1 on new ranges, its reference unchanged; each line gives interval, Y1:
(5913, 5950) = 5915.00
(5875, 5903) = 5897.32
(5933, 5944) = 5942.30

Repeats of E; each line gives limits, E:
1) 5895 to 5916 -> 0.743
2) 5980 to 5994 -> 0.757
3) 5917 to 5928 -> 0.826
